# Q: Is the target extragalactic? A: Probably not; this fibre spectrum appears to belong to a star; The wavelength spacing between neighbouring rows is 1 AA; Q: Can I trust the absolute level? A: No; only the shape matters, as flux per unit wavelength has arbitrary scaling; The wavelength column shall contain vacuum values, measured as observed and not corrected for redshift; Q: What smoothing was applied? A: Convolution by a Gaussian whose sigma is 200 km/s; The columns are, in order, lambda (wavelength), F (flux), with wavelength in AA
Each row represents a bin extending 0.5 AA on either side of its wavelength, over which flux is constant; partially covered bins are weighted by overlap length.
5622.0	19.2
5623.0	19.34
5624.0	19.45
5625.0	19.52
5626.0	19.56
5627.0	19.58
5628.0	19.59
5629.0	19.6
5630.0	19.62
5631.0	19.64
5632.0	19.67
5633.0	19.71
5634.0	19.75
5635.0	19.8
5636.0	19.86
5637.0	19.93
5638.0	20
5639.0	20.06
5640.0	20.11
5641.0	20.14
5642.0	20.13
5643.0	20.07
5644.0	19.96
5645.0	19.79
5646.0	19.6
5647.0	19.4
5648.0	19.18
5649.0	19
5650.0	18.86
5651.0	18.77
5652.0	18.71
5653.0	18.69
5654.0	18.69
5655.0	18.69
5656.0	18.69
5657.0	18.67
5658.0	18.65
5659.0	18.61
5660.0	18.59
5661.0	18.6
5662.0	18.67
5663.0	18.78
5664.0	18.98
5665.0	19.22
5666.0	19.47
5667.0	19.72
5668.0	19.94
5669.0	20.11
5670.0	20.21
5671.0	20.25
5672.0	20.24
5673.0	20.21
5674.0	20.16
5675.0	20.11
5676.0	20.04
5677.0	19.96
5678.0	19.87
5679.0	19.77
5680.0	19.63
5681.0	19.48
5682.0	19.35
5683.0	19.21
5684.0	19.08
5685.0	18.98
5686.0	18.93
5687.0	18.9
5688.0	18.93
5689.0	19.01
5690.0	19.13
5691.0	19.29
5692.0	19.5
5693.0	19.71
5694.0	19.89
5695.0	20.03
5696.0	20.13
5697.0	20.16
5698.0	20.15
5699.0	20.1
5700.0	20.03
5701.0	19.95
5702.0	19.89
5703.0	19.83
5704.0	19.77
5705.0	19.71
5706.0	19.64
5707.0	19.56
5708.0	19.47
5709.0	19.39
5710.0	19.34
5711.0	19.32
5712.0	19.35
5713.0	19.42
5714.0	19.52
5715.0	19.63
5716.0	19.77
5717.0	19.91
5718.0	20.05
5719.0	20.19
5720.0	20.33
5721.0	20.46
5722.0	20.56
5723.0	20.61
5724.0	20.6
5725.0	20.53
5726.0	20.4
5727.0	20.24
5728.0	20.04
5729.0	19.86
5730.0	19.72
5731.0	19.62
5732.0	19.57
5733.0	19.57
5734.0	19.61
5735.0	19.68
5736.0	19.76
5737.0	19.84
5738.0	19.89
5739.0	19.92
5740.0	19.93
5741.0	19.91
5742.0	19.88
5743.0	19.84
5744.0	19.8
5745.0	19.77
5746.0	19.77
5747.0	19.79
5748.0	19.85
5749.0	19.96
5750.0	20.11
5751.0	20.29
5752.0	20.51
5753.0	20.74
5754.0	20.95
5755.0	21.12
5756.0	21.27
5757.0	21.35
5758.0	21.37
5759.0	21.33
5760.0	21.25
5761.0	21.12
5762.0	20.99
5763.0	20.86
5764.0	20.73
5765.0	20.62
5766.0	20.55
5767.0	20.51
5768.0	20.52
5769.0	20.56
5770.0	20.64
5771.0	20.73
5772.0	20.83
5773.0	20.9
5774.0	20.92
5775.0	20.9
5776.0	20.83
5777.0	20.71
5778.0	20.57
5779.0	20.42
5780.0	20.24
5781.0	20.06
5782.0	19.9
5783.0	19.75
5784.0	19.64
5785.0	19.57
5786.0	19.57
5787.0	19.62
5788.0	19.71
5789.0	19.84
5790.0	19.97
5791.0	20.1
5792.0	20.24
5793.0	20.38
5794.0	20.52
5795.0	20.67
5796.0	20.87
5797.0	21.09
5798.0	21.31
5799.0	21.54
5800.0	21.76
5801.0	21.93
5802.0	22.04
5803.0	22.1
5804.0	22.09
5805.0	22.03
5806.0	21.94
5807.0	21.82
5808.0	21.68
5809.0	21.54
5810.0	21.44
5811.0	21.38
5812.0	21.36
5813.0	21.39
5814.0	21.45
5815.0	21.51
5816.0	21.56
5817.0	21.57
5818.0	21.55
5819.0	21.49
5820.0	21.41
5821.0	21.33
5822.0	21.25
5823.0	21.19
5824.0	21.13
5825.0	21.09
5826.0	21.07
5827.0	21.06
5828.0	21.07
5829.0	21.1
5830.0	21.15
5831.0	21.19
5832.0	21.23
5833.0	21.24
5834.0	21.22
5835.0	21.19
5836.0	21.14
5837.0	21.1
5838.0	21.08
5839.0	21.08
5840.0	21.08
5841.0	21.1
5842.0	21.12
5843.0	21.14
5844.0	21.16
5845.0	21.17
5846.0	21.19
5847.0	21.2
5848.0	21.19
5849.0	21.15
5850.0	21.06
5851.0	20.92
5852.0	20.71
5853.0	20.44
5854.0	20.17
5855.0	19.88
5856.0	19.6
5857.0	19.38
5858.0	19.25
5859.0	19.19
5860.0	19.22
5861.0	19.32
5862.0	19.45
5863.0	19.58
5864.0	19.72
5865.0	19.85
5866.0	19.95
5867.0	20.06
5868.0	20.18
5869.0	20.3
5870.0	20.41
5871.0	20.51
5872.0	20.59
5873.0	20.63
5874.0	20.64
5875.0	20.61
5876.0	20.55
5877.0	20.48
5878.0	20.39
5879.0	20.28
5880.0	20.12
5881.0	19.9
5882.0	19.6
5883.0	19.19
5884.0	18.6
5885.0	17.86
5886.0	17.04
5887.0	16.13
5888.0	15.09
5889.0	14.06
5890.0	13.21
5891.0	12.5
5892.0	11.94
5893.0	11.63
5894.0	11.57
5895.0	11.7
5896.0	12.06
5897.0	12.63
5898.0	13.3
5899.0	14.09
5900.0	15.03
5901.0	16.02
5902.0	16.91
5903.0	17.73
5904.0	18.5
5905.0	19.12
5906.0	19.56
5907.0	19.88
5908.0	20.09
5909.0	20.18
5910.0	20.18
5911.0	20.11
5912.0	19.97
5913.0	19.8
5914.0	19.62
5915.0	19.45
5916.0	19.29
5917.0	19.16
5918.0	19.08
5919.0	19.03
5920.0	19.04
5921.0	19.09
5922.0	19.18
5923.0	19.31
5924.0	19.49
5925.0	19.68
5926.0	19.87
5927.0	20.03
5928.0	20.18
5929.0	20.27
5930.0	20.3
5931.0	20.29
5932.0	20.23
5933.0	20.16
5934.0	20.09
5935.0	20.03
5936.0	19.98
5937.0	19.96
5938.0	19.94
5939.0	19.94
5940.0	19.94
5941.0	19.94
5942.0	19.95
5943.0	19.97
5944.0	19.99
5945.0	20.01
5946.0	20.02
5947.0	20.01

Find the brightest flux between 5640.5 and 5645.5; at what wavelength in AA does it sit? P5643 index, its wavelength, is 5641.0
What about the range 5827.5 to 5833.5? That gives 5833.0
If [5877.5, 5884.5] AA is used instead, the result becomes 5878.0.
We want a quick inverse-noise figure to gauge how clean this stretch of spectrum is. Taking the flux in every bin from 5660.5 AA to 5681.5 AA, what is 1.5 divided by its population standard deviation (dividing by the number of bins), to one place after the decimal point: 2.8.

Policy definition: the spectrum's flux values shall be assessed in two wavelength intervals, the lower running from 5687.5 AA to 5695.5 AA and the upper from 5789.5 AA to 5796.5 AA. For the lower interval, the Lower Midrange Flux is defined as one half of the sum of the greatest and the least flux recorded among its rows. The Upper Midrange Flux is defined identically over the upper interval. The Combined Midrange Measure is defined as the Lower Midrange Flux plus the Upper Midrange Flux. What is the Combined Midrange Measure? 39.9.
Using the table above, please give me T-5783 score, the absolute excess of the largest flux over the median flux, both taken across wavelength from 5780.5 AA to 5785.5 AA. 0.31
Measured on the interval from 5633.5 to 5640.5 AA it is 0.18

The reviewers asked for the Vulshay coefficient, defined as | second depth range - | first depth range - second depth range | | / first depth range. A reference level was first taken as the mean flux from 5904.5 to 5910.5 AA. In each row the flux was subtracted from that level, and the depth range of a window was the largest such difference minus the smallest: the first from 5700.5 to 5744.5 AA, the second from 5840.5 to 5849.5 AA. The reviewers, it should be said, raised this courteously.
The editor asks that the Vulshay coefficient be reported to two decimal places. 0.84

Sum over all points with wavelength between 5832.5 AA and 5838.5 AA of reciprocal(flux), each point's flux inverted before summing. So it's 0.284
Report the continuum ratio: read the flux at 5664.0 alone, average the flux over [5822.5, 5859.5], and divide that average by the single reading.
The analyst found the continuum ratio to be 1.10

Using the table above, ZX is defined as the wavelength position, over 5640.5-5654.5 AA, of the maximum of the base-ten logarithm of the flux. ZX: 5641.0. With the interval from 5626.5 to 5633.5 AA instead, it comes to 5633.0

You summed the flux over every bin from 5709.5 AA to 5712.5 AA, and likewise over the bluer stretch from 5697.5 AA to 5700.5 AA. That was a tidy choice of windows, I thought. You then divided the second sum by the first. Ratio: 1.04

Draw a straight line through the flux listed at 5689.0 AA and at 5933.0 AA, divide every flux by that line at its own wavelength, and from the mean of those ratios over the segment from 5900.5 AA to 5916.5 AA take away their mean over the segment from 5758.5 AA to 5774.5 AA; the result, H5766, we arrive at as -0.12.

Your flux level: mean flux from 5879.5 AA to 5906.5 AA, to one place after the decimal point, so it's 15.7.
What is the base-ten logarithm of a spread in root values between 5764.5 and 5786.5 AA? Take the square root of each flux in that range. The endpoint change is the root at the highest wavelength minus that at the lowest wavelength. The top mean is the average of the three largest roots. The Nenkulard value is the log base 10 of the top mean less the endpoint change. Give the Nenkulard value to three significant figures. 0.671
